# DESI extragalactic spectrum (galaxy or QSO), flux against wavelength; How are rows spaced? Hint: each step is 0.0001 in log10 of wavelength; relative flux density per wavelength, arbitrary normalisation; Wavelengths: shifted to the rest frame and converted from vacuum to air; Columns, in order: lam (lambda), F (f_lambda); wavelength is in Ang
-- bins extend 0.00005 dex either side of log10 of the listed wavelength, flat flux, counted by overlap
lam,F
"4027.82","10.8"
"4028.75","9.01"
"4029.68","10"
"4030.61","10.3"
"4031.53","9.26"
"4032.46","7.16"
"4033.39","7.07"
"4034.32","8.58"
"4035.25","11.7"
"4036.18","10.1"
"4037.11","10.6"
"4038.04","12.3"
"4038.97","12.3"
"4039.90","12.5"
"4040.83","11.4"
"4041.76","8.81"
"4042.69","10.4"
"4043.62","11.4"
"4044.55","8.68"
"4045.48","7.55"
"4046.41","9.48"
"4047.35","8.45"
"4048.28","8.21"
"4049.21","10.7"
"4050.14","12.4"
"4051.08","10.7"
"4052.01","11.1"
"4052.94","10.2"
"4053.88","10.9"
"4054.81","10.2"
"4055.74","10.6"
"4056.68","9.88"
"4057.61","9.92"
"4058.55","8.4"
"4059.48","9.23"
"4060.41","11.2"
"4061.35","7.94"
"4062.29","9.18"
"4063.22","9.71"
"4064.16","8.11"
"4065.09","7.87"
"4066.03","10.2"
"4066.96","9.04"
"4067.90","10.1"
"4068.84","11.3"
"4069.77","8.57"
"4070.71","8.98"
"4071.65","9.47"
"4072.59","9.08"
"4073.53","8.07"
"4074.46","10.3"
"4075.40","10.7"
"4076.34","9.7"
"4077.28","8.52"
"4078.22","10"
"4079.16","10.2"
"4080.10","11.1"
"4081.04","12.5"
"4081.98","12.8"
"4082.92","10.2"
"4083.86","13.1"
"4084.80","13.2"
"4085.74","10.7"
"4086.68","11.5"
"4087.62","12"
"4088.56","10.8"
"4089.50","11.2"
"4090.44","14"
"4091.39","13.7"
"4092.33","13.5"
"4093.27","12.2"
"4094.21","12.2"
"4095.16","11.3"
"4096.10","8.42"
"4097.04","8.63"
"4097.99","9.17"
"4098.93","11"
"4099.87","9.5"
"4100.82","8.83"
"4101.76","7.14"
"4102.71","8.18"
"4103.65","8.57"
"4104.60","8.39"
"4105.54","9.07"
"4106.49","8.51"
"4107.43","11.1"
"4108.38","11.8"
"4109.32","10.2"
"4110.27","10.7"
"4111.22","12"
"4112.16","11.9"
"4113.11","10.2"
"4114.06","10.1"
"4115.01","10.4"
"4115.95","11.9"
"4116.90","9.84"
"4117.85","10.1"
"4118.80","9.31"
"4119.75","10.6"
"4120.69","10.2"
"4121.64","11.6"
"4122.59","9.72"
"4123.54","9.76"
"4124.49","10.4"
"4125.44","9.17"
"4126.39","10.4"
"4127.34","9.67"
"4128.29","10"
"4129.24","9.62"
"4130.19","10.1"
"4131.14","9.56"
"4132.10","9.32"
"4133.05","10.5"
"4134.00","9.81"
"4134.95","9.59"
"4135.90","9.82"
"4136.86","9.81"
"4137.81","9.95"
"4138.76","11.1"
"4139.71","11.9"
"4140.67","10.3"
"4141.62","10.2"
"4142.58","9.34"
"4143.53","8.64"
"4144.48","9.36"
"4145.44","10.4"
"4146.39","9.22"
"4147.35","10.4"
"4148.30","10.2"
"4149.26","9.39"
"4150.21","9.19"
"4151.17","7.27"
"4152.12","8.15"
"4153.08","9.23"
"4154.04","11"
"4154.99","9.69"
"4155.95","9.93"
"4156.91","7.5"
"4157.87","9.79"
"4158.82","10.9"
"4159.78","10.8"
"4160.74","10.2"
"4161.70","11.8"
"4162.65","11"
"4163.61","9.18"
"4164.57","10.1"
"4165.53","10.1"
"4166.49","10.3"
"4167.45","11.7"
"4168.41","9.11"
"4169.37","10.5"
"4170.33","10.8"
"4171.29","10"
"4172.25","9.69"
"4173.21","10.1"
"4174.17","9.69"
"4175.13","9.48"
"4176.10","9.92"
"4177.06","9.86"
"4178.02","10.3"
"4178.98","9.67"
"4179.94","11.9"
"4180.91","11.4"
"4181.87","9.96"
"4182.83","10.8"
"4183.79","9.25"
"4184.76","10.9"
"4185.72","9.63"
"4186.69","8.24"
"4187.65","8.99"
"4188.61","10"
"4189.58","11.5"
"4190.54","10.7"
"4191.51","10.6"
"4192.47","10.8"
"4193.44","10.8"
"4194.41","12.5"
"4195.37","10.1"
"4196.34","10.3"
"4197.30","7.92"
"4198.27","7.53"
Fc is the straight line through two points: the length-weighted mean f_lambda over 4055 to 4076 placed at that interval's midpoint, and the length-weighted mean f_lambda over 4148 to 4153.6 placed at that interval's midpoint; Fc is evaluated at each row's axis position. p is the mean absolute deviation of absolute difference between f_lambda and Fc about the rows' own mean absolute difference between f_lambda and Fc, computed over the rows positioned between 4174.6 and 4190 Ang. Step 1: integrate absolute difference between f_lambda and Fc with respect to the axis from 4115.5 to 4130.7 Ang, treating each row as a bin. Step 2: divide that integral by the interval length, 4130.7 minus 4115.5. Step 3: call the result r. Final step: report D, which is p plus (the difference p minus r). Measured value 0.4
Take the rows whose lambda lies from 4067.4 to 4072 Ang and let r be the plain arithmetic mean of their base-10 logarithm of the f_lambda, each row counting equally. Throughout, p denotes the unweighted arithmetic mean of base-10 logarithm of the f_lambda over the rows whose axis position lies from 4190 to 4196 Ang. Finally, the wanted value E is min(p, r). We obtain 0.98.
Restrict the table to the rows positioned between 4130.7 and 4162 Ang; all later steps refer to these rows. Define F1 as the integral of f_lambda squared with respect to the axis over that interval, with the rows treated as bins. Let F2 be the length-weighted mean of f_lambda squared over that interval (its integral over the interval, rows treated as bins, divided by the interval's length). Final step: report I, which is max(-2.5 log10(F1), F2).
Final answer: 97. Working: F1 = 3046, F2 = 97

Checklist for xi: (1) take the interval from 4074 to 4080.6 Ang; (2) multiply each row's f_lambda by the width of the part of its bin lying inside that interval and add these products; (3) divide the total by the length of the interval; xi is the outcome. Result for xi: 10.1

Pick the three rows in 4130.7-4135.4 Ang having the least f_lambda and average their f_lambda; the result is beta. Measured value 9.5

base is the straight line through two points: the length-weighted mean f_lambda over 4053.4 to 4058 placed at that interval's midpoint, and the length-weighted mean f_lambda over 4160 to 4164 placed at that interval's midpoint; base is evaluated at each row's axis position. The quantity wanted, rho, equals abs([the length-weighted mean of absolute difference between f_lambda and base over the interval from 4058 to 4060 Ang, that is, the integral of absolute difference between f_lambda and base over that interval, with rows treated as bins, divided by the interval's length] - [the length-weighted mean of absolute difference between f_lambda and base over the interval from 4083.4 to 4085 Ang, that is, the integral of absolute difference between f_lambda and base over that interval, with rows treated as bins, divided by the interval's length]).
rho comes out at 1.3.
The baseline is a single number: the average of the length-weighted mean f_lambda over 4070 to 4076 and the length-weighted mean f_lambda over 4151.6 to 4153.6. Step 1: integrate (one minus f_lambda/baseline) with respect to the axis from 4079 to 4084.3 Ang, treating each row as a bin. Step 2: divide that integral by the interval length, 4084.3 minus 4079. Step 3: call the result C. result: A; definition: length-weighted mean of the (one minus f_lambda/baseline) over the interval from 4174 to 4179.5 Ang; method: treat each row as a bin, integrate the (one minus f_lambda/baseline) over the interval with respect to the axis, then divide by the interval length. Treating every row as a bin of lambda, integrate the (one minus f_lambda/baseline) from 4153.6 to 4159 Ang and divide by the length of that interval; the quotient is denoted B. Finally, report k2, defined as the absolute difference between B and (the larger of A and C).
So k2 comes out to 0.012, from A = -0.09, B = -0.08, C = -0.30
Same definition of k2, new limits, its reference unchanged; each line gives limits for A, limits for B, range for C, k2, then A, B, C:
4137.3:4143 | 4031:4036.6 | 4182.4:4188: 0.072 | -0.16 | 0.01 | -0.07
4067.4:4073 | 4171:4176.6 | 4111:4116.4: 0.025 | -0.06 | -0.08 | -0.22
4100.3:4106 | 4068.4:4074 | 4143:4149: 0.096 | 0.07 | -0.02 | -0.07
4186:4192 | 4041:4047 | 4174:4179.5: 0.042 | -0.10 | -0.05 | -0.09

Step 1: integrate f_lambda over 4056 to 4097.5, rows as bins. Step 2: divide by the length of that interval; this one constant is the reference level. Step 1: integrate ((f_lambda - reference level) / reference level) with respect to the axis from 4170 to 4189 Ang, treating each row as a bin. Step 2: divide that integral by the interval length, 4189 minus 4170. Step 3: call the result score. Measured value -0.039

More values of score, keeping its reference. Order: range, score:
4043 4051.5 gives -0.066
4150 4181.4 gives -0.040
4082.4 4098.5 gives 0.105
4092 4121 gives -0.027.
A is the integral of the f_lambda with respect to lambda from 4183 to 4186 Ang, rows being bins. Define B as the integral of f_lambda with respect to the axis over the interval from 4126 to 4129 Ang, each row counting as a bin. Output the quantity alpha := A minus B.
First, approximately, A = 30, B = 30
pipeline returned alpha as 0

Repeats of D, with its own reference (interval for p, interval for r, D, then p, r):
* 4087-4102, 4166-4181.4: 0.8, 1.2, 1.56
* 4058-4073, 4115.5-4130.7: 0.0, 0.5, 1.08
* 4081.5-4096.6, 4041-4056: 0.9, 1.1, 1.22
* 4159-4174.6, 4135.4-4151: 0.1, 0.6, 1.07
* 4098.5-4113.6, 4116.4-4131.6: 0.6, 0.8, 0.95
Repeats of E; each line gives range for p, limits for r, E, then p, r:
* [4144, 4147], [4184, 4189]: 0.98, 0.98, 0.98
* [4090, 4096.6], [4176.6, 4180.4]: 1.02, 1.08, 1.02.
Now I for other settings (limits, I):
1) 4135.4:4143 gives 107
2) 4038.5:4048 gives 104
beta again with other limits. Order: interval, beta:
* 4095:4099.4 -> 8.7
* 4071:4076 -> 8.9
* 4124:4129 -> 9.6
